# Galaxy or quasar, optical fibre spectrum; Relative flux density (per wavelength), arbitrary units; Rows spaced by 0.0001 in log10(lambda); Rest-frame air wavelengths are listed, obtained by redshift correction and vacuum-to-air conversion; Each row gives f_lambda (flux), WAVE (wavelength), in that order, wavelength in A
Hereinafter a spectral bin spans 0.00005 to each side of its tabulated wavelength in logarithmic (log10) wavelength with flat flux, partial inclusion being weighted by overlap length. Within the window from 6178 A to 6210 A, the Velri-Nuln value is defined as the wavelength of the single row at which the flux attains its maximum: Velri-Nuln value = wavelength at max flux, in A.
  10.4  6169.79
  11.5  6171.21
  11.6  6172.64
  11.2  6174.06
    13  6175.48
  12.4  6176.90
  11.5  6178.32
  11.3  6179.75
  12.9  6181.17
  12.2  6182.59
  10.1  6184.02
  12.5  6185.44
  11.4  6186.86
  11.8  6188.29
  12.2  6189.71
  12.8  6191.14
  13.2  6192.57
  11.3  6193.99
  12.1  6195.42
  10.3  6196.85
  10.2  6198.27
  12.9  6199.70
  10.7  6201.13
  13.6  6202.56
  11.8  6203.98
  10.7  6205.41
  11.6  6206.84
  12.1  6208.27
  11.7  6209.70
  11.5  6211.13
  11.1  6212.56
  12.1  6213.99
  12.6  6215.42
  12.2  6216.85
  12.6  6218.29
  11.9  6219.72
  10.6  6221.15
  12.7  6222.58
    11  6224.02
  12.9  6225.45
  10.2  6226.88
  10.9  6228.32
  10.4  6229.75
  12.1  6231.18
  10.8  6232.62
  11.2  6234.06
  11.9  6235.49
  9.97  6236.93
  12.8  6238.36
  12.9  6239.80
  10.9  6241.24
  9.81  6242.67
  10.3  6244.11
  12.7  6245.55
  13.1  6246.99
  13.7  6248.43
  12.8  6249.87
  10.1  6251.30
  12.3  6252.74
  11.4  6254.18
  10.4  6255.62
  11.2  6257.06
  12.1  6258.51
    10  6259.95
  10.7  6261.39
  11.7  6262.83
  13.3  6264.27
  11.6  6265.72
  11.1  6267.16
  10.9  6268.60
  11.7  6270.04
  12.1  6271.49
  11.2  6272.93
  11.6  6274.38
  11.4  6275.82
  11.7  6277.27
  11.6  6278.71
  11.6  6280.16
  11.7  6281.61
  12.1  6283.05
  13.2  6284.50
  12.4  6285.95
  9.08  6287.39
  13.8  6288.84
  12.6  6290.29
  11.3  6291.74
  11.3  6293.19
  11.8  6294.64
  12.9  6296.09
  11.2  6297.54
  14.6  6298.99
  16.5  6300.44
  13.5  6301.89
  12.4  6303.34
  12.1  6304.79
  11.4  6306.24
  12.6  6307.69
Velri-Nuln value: 6202.56 A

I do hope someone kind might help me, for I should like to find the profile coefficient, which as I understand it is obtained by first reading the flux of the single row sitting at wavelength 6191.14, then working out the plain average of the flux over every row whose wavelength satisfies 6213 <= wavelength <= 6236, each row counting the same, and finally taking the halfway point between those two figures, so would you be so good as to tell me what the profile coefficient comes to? 12.2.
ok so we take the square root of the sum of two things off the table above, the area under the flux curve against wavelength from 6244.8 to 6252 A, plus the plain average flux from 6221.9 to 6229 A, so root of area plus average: 10.1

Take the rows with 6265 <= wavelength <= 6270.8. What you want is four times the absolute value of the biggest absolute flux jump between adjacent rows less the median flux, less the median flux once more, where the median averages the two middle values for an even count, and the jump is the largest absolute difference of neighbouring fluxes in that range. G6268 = 88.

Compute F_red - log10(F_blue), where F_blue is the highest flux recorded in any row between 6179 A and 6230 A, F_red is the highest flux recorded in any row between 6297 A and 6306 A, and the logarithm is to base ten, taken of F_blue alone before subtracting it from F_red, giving 15.4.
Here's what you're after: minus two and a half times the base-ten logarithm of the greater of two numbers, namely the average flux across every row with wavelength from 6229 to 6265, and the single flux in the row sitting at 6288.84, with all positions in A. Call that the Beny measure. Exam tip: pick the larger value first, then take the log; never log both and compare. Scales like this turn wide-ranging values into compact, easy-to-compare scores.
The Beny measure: -2.85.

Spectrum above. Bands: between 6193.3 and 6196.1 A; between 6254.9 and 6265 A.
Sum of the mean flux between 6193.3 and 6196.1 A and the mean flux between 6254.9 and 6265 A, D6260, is 23.0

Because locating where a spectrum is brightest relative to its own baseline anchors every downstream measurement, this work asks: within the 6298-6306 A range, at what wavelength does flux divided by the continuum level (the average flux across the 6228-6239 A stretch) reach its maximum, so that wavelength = 6300.44 A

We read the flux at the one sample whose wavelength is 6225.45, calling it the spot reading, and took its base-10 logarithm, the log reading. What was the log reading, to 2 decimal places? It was 1.11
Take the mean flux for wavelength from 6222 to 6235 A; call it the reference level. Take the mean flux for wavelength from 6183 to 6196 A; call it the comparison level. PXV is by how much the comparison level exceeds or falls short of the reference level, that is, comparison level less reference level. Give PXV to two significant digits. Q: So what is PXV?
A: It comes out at 0.58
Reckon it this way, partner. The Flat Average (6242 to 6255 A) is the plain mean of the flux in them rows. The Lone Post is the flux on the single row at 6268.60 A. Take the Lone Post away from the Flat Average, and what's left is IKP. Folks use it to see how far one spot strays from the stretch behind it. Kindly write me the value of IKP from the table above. 1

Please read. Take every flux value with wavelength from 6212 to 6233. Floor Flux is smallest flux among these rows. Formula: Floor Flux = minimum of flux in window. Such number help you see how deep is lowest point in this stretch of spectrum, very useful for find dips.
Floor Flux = 10.2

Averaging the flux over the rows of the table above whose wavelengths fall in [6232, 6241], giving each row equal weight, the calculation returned 11.6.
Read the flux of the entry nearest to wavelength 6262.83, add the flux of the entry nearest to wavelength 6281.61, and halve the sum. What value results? 11.7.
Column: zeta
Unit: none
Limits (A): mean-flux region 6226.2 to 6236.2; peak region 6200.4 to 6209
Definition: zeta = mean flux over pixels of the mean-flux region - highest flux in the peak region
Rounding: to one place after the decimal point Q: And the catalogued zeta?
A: -2.5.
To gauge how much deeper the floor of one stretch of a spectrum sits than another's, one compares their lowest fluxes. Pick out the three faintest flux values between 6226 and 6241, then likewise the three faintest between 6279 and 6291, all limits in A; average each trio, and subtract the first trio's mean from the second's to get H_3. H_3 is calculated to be 0.6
